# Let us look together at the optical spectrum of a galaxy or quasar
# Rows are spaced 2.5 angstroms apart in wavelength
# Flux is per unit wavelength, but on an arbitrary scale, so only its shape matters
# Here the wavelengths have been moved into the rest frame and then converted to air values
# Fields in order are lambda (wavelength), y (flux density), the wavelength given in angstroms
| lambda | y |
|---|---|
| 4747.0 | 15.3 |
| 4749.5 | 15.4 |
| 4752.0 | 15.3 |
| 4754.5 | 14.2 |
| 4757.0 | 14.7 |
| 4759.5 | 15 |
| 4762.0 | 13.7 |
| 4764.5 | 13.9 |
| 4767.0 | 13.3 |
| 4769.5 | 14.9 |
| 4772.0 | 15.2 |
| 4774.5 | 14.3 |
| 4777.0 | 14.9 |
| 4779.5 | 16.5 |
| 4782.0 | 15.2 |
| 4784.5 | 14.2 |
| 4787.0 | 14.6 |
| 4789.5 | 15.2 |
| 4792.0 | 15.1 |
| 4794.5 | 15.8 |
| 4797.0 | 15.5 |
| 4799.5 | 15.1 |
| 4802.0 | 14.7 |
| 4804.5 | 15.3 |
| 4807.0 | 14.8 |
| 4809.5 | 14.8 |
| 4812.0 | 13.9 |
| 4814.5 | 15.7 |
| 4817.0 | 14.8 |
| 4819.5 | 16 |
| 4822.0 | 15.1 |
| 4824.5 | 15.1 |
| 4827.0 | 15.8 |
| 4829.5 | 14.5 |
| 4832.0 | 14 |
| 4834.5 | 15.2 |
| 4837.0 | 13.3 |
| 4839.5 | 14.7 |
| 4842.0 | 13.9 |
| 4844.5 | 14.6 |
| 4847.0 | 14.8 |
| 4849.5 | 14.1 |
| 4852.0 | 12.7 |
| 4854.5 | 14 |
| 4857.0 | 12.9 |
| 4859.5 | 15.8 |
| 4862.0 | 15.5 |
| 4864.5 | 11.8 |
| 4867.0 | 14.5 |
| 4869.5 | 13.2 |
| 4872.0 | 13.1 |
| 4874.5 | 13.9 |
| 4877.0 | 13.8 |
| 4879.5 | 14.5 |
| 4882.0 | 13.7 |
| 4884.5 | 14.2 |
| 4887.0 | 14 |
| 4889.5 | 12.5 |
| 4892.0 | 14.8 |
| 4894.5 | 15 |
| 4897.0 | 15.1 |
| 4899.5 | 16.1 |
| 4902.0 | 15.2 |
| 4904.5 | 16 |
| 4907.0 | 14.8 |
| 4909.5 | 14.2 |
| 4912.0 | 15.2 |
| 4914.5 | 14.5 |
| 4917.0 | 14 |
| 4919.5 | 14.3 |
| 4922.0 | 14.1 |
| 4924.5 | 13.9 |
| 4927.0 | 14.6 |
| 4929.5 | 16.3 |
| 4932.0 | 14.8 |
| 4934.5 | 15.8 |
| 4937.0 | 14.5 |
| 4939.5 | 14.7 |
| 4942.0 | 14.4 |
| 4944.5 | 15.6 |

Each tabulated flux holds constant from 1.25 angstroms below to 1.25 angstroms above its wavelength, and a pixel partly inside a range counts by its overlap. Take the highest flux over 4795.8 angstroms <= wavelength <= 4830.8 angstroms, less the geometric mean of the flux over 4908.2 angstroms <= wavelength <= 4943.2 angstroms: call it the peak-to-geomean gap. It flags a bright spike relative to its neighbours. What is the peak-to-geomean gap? 1.35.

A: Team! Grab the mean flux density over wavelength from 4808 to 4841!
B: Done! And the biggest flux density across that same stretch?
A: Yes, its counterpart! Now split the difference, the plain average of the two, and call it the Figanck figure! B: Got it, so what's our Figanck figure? 15.4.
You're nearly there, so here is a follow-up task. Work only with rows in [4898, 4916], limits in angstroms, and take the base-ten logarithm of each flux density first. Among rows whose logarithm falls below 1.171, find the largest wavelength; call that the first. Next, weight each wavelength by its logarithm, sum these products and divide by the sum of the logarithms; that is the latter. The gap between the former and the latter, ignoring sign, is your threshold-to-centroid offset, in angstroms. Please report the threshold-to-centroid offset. 7.6 angstroms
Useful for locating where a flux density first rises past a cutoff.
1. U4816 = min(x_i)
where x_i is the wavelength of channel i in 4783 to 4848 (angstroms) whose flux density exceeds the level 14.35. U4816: 4787.0 angstroms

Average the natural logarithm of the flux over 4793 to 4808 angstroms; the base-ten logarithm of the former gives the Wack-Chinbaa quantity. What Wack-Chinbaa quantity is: 0.435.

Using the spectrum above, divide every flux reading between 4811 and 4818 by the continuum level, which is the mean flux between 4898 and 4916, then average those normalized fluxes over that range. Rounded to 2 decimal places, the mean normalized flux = 0.98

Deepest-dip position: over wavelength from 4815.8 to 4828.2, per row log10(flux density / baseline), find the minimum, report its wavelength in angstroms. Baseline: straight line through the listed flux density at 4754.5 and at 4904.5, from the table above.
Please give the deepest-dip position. 4817.0 angstroms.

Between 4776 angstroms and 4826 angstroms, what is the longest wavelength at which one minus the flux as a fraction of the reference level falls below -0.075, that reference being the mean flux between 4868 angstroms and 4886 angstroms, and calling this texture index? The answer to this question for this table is 4824.5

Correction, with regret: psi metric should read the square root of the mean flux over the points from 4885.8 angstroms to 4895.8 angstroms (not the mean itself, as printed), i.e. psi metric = 3.75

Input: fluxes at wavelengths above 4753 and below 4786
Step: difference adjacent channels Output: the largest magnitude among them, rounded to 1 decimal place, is 1.6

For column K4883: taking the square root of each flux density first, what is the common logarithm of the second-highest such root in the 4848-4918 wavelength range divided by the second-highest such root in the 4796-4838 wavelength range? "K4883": 0.003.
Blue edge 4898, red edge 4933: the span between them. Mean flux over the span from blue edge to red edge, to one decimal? 14.9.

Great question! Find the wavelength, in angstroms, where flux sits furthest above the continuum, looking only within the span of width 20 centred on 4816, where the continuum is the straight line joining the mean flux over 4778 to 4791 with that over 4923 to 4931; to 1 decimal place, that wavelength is 4819.5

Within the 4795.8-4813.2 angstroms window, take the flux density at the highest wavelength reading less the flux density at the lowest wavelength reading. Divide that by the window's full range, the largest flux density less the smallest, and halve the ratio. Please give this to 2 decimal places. -0.50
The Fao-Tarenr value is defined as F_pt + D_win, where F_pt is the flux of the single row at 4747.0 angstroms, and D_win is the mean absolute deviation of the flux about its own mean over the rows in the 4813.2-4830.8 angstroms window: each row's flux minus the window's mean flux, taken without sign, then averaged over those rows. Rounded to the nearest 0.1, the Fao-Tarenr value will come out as 15.8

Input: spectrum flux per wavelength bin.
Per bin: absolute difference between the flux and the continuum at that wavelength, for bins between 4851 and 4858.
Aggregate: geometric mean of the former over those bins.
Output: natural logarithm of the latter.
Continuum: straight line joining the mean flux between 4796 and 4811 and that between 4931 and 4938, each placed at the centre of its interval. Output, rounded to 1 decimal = 0.5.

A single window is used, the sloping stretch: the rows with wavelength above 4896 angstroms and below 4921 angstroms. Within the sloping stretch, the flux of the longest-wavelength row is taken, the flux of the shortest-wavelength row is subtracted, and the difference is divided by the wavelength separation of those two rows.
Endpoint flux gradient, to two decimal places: -0.04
